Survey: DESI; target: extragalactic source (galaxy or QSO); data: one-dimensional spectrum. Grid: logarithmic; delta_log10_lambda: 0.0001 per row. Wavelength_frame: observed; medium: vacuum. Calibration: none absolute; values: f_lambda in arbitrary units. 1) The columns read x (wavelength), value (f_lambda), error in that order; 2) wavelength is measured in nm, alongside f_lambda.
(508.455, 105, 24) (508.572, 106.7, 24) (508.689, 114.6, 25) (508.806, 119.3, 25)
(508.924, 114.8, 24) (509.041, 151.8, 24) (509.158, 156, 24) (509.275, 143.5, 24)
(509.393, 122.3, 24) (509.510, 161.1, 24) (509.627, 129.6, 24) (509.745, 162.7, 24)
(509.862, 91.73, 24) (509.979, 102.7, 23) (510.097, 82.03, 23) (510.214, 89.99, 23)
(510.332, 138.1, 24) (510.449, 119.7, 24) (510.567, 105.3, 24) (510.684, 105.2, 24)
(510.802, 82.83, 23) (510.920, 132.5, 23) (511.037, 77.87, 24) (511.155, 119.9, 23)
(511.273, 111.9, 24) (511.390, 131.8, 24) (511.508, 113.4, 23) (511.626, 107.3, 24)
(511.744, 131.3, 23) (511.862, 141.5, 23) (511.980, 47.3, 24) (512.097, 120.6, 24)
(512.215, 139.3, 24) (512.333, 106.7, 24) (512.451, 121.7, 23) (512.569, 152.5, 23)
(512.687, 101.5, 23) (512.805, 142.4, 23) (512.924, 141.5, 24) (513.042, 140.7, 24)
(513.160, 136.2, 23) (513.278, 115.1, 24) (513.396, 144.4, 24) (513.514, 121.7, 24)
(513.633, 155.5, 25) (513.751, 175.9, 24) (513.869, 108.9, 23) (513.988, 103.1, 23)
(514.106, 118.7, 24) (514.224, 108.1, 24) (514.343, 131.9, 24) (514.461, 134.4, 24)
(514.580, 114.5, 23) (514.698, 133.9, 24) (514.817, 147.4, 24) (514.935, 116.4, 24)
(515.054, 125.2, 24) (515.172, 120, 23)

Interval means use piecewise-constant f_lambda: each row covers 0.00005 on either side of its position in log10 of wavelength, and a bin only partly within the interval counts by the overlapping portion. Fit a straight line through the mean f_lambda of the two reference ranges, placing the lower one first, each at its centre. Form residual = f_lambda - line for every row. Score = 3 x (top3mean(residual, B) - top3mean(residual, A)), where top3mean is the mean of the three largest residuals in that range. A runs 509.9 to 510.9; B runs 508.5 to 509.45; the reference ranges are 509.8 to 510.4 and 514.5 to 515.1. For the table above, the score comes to 109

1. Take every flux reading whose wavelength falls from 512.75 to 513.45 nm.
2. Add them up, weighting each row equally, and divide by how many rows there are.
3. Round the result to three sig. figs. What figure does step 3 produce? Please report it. 137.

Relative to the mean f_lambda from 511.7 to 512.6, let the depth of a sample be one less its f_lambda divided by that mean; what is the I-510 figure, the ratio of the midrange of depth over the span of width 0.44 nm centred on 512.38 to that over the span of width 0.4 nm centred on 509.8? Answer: 1.3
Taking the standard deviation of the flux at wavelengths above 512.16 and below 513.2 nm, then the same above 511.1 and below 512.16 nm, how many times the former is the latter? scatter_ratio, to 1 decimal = 1.6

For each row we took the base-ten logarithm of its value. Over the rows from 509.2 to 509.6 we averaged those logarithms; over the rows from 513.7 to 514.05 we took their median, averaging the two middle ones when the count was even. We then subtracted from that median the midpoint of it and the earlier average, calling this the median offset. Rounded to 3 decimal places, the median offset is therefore -0.057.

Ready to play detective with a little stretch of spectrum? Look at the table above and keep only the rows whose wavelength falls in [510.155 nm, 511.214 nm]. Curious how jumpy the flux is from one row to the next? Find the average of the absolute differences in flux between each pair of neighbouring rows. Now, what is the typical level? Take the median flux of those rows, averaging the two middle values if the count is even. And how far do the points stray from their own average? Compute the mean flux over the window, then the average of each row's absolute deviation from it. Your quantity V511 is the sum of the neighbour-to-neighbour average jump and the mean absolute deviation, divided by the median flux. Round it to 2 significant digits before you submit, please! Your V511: 0.46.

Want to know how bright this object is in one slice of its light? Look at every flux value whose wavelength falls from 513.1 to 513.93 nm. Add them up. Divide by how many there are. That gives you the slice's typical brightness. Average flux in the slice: 137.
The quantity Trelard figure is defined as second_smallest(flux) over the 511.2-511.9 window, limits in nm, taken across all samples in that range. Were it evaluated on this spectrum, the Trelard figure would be 111.9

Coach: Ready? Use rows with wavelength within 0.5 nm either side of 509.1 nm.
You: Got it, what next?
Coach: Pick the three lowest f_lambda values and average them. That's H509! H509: 116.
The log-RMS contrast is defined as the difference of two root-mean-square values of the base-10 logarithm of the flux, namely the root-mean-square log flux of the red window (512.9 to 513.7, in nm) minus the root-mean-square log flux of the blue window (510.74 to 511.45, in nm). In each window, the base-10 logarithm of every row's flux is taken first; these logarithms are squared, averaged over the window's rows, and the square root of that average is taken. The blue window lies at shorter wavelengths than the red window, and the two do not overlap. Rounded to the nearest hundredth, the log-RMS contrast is 0.10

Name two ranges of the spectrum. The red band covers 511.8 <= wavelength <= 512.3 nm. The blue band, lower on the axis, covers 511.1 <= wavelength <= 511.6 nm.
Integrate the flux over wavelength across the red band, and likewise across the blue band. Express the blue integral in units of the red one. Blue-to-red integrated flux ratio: 1.06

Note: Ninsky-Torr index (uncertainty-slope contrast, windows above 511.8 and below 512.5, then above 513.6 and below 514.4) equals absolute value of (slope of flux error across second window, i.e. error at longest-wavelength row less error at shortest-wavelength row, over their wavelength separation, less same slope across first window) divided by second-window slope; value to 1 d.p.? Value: -1.0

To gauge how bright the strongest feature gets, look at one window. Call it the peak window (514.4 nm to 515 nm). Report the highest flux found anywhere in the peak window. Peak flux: 147.4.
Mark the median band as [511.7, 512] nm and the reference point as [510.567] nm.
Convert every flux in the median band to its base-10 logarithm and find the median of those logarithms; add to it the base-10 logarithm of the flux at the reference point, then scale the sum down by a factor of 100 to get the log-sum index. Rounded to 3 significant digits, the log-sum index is 0.0414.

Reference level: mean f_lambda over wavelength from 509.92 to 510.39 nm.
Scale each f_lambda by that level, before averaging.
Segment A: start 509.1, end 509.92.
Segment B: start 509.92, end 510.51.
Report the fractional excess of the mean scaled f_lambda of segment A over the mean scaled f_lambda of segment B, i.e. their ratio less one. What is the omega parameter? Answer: 0.3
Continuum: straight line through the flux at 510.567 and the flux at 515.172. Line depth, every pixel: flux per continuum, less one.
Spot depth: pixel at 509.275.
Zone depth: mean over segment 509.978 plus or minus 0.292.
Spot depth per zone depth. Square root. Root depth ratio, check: 4.1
